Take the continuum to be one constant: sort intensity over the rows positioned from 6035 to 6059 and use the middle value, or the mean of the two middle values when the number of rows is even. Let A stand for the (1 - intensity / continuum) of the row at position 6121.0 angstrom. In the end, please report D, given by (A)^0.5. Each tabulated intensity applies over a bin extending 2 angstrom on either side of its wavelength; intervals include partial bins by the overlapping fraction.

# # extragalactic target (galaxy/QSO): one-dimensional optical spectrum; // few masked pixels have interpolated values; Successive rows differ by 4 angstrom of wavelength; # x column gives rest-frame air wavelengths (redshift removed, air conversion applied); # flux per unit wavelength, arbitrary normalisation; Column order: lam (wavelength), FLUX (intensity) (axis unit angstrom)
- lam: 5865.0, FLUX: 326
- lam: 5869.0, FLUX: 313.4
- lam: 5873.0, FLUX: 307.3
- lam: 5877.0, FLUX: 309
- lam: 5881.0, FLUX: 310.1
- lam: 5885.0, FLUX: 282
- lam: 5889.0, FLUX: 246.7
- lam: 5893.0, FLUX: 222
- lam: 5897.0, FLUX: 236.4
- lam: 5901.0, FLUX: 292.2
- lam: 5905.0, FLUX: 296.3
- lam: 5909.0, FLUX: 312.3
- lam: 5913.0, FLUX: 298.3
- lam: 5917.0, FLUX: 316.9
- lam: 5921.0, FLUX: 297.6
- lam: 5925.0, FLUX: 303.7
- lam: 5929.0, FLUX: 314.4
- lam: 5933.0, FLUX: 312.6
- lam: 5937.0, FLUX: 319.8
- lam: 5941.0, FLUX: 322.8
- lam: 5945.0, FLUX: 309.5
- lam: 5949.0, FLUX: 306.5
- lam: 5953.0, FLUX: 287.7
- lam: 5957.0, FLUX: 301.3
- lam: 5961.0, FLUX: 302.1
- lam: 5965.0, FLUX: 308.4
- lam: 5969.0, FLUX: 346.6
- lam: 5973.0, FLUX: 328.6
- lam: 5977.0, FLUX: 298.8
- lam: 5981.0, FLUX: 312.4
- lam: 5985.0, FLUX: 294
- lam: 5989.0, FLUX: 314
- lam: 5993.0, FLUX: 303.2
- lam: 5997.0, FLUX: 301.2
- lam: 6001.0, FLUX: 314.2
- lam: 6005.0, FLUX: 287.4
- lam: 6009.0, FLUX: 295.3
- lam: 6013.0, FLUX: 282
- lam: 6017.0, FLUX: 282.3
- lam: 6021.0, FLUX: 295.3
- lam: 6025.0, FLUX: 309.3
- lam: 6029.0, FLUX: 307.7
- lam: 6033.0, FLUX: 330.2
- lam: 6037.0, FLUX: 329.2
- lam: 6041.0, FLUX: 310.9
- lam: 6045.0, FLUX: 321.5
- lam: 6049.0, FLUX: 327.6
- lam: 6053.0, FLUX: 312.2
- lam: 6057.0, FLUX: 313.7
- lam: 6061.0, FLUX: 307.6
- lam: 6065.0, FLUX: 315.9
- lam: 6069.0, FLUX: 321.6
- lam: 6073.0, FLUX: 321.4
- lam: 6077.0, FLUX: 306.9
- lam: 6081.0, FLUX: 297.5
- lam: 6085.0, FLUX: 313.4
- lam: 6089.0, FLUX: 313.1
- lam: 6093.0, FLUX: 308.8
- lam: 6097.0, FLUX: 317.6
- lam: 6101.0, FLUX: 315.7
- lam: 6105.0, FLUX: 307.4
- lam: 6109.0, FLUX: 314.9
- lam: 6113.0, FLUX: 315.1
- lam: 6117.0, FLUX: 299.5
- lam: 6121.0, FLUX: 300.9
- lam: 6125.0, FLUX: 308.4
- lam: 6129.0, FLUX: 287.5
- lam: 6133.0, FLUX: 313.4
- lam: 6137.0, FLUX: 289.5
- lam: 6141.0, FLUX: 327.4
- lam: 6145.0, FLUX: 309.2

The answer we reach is 0.23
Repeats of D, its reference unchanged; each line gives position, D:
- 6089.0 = 0.12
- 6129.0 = 0.31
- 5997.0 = 0.23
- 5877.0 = 0.16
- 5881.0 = 0.15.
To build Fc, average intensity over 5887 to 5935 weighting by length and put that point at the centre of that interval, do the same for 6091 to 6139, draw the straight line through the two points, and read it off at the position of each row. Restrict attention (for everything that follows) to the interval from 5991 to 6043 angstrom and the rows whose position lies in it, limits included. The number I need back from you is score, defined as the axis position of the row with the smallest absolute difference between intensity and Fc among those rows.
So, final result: 6009.0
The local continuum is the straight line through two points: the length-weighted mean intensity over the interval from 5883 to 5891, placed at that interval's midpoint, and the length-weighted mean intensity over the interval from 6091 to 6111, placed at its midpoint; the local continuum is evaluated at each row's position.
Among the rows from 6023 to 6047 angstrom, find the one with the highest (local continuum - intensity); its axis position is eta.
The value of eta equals 6029.0 angstrom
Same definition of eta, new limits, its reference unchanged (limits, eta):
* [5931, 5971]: 5953.0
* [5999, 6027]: 6017.0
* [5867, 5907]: 5893.0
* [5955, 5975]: 5961.0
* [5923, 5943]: 5925.0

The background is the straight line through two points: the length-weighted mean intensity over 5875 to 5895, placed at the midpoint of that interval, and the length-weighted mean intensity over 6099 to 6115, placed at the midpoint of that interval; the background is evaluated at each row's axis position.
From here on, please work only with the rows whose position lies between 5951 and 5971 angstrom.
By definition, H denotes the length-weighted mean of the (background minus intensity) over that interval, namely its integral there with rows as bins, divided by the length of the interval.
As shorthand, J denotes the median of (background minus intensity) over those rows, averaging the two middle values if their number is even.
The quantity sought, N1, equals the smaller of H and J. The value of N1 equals -22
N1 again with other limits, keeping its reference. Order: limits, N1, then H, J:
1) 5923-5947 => -31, -31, -31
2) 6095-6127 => 2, 4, 2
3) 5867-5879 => -38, -38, -36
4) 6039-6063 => -12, -12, -9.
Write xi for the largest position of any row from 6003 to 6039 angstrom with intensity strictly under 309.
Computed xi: 6029.0 angstrom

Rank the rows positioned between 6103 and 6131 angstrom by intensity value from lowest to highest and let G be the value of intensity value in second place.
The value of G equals 299.5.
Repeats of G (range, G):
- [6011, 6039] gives 282.3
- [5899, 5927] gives 296.3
